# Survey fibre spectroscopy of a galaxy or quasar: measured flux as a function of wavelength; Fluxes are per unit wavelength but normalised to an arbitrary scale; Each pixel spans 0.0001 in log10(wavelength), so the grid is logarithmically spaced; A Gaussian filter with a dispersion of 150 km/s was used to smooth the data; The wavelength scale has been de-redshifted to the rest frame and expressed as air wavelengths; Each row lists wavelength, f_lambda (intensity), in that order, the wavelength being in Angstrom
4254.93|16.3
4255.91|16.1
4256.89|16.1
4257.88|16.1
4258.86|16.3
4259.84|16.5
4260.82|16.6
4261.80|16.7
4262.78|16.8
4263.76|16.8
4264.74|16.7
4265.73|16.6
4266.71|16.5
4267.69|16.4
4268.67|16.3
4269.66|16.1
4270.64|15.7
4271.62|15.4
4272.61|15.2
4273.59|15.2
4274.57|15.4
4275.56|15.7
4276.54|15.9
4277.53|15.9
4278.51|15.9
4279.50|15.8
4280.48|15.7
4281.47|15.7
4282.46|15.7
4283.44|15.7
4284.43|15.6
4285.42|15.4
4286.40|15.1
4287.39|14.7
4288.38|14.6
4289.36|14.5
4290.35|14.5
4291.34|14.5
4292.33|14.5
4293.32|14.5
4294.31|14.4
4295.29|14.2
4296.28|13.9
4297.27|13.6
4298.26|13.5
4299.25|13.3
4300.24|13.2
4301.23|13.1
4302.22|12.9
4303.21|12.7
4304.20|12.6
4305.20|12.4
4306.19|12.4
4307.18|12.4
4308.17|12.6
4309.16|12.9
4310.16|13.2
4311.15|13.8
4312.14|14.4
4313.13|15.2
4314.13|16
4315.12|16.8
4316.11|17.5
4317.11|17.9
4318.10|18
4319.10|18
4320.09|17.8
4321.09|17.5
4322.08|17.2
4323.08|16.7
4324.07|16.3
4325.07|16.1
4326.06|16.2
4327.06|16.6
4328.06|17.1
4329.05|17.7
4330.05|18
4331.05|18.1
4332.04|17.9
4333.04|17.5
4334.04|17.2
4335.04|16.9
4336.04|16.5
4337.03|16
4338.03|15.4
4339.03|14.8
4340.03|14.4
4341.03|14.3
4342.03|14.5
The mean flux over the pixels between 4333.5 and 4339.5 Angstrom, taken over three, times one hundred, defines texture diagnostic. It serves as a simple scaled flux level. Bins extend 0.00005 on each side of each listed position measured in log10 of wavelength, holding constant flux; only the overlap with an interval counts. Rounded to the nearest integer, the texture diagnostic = 538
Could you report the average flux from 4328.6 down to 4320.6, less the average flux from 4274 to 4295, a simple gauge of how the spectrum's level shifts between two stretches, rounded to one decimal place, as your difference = 1.5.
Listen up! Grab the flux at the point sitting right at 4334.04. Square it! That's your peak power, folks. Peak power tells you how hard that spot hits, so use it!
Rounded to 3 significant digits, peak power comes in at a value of 296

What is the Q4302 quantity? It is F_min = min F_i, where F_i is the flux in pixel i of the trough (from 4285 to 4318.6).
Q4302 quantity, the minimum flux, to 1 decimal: 12.4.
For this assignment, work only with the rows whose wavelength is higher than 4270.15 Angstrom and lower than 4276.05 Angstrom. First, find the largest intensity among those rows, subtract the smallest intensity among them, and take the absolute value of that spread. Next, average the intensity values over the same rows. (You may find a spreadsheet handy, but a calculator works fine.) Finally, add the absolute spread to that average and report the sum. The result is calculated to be 16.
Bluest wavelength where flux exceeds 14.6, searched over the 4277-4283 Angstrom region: 4277.53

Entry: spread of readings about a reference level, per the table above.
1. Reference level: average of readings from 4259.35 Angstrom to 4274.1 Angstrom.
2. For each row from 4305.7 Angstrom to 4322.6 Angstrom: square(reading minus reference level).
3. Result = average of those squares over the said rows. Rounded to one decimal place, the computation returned 5.2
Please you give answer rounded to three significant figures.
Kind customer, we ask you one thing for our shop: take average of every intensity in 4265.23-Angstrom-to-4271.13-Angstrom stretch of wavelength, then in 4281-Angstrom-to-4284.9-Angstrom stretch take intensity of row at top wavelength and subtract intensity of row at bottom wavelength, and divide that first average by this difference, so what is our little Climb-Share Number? -163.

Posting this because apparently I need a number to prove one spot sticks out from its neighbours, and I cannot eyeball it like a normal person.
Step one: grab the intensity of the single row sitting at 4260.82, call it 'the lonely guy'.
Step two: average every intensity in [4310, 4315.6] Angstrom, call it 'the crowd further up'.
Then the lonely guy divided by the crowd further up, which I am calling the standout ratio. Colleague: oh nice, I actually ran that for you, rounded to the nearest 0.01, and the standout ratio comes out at 1.11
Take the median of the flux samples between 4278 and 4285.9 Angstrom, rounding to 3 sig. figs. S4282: 15.7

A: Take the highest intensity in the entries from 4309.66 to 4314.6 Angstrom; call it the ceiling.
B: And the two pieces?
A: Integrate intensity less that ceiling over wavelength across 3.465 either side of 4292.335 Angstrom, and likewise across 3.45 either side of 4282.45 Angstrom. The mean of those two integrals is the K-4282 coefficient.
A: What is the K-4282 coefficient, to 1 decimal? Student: -6.6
